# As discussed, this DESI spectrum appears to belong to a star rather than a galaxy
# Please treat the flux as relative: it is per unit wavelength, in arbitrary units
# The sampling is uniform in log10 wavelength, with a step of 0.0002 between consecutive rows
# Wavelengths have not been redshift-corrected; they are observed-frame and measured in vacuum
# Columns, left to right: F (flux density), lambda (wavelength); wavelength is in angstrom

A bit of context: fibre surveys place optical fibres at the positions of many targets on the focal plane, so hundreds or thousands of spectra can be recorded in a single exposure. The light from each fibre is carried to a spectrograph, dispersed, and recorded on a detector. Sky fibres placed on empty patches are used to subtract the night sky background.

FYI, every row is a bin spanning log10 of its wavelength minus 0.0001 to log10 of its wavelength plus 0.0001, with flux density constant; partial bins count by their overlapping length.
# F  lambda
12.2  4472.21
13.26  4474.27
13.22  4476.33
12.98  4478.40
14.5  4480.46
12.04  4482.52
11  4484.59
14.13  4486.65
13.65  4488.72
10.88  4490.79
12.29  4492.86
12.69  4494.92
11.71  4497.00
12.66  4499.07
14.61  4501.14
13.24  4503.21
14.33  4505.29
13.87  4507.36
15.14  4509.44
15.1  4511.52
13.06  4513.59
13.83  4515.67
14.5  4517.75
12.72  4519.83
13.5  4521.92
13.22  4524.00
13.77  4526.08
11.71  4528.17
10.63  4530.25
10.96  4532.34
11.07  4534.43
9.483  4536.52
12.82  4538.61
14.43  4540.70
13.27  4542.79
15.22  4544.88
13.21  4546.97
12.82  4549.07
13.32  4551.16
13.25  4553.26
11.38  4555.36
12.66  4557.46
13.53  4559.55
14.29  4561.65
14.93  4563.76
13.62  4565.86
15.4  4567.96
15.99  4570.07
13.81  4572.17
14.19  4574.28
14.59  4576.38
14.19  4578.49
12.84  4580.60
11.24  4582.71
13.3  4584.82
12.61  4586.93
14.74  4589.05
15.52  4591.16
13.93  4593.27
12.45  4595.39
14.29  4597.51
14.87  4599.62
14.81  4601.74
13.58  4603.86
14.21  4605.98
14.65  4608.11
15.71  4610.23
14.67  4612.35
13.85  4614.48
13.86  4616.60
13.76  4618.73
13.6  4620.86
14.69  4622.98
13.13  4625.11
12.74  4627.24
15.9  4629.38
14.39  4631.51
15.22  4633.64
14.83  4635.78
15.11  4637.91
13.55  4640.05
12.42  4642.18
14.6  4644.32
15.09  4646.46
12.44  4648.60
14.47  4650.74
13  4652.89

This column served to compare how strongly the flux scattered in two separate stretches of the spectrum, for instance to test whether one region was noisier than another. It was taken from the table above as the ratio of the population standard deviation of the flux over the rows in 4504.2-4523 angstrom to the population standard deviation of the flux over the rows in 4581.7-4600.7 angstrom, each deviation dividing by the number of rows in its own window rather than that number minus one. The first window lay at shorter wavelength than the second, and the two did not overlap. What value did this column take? 0.61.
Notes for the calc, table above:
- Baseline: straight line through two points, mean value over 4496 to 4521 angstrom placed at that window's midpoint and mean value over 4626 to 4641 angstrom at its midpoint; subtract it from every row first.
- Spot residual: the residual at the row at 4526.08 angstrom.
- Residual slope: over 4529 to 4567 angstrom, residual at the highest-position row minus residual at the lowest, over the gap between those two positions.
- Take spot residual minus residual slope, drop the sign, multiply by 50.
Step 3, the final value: 8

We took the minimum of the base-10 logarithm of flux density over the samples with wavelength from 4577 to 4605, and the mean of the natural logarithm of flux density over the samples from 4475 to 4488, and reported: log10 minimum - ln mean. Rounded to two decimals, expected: -1.51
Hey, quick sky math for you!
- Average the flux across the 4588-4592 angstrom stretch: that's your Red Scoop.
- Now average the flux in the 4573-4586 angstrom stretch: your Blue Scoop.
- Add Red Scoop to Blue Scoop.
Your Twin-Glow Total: 28.5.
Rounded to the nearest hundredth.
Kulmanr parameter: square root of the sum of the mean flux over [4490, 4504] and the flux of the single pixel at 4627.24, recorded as 5.03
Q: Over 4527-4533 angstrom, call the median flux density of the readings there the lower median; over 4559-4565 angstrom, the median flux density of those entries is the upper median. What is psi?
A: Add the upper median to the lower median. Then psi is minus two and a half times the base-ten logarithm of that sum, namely -3.51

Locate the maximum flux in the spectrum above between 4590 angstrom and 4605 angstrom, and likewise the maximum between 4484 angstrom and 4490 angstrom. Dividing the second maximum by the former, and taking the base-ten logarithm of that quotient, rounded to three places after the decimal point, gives -0.041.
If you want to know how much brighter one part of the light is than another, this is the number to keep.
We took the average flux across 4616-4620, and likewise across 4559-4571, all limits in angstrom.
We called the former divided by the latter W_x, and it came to 0.94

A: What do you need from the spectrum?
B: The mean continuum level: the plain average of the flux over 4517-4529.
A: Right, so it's 13.2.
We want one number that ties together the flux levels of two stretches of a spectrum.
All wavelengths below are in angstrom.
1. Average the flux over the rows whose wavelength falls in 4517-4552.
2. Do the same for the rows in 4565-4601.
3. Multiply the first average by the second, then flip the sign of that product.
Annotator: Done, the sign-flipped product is -178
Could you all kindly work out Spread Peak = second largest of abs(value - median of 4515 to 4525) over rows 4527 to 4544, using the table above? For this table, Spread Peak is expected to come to 2.9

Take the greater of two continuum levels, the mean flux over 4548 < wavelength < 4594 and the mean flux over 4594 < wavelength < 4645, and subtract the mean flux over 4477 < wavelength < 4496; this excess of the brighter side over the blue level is 1.5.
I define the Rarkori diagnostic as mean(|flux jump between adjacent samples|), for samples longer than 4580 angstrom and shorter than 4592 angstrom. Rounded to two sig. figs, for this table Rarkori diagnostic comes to 1.5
